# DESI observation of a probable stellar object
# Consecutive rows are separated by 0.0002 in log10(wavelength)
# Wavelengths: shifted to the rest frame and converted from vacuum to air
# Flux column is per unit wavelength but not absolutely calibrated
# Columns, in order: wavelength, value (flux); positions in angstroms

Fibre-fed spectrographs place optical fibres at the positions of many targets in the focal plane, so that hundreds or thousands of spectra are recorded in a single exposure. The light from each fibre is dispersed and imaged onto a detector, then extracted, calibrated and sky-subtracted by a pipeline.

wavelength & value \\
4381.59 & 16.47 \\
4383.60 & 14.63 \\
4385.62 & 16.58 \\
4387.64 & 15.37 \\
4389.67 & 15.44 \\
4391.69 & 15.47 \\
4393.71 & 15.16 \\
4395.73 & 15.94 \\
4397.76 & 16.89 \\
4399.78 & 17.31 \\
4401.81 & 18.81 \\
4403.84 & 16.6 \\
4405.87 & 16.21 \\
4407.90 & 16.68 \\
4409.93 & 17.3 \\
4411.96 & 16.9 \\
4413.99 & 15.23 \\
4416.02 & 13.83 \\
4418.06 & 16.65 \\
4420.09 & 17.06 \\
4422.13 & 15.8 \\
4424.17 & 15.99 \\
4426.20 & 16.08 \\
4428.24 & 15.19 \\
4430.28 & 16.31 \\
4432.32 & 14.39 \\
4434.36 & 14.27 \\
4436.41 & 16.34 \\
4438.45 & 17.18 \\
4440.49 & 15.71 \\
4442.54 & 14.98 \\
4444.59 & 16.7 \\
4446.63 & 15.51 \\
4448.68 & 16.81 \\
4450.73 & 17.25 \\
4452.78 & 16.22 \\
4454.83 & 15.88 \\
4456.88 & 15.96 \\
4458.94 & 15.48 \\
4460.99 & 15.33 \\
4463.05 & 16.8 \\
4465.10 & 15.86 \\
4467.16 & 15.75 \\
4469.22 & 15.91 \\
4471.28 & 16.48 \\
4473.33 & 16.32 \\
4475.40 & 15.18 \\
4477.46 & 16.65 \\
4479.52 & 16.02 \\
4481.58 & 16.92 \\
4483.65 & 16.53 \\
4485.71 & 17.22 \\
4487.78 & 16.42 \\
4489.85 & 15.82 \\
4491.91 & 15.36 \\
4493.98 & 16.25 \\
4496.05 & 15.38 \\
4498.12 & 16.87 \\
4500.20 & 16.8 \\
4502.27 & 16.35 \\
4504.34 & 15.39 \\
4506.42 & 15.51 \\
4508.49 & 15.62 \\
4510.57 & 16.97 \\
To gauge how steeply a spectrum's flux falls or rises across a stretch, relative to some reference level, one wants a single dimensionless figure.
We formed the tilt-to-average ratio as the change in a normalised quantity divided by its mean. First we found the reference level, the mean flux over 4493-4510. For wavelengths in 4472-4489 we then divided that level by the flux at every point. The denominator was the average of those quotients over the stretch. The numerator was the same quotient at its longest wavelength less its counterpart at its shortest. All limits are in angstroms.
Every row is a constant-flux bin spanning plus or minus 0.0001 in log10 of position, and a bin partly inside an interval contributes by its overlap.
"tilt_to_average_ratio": -0.01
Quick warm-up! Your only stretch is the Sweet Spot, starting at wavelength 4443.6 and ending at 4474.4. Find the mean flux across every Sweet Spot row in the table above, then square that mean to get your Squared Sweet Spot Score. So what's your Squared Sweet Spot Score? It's 261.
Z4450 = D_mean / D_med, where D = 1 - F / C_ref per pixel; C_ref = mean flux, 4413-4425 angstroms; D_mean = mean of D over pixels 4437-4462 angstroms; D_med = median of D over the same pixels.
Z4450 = 2.0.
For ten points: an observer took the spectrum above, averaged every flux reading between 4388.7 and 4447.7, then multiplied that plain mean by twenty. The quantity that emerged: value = 321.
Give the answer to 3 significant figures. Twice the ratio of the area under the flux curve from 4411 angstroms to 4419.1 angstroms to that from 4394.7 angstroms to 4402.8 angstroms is 1.82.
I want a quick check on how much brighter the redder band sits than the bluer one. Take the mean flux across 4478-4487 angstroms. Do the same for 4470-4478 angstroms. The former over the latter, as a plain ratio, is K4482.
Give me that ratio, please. 1.03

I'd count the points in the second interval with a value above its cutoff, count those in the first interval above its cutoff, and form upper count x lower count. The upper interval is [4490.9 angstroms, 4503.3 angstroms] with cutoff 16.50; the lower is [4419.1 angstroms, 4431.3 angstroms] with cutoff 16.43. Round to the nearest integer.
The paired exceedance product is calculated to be 2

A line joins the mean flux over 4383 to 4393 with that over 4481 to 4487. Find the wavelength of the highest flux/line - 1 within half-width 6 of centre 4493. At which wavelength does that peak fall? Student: 4498.12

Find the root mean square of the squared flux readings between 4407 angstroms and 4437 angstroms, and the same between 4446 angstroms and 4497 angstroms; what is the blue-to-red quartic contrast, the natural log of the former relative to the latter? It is -0.025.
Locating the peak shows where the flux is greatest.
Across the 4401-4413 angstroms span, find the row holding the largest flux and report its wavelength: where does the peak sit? 4401.81 angstroms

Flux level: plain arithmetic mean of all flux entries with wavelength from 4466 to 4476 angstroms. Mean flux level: 15.9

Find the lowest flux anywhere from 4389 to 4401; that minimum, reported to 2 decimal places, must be 15.16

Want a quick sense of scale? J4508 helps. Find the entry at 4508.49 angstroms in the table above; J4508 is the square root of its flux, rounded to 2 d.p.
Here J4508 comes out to 3.95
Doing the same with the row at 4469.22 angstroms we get 3.99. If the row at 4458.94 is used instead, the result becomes 3.93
